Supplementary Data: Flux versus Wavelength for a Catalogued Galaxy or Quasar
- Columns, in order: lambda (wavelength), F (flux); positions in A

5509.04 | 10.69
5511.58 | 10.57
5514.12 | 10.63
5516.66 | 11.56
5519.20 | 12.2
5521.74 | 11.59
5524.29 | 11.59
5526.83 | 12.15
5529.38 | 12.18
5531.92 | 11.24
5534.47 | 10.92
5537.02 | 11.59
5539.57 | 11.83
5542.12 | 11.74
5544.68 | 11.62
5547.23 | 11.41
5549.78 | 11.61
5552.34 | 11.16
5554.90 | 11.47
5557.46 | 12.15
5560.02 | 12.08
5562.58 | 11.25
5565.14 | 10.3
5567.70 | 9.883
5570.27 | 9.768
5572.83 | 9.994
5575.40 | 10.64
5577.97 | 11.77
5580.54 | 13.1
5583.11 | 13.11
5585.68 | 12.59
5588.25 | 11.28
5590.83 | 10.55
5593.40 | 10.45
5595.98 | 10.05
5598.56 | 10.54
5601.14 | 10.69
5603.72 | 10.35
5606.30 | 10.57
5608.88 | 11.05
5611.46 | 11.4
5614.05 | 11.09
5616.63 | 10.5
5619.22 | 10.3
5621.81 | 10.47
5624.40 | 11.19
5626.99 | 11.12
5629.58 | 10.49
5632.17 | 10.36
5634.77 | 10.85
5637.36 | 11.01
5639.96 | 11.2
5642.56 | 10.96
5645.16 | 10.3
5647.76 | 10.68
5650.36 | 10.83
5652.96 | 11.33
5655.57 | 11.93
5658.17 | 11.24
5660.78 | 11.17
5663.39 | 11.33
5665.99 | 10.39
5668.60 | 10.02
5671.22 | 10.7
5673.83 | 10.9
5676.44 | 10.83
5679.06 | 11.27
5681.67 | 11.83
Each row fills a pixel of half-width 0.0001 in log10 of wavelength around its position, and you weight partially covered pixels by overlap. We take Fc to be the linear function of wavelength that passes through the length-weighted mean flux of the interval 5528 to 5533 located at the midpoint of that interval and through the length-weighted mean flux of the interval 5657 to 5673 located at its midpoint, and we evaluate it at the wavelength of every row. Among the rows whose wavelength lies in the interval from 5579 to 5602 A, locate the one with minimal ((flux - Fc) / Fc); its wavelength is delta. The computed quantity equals 5595.98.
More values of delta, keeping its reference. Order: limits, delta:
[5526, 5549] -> 5534.47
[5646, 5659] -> 5647.76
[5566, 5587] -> 5570.27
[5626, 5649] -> 5632.17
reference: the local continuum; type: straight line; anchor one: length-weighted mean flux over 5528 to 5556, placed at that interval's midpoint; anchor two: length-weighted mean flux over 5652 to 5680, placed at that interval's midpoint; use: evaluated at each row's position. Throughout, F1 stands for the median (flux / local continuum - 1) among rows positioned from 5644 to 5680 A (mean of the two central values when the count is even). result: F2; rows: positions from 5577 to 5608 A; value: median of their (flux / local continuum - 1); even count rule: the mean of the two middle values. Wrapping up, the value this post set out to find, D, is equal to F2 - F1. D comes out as -0.048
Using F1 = -0.009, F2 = -0.056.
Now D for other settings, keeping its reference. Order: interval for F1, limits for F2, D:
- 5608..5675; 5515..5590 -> 0.015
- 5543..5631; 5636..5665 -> 0.031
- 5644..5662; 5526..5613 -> -0.026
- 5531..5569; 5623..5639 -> -0.018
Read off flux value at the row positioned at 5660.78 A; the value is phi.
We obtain 11.17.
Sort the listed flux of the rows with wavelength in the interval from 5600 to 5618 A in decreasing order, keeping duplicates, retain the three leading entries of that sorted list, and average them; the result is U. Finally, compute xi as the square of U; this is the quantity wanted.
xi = 125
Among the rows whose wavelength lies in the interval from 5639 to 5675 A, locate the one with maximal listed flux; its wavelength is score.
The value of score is 5655.57 A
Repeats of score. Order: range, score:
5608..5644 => 5611.46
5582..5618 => 5583.11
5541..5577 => 5557.46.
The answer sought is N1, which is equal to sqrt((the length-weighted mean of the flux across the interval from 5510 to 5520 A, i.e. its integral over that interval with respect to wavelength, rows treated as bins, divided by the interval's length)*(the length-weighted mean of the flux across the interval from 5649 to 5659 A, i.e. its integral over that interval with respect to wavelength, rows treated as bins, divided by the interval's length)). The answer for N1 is 11.3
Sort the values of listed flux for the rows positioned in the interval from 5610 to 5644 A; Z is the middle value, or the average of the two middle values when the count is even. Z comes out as 11.0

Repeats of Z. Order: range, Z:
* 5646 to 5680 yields 10.9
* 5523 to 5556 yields 11.6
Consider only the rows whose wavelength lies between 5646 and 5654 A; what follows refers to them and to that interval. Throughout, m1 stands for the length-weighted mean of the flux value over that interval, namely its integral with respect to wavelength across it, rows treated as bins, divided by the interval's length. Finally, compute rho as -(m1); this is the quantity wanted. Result -10.9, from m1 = 10.9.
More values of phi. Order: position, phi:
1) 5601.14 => 10.69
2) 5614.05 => 11.09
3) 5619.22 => 10.3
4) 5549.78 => 11.61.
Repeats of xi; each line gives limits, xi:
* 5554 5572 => 142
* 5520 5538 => 143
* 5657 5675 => 126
